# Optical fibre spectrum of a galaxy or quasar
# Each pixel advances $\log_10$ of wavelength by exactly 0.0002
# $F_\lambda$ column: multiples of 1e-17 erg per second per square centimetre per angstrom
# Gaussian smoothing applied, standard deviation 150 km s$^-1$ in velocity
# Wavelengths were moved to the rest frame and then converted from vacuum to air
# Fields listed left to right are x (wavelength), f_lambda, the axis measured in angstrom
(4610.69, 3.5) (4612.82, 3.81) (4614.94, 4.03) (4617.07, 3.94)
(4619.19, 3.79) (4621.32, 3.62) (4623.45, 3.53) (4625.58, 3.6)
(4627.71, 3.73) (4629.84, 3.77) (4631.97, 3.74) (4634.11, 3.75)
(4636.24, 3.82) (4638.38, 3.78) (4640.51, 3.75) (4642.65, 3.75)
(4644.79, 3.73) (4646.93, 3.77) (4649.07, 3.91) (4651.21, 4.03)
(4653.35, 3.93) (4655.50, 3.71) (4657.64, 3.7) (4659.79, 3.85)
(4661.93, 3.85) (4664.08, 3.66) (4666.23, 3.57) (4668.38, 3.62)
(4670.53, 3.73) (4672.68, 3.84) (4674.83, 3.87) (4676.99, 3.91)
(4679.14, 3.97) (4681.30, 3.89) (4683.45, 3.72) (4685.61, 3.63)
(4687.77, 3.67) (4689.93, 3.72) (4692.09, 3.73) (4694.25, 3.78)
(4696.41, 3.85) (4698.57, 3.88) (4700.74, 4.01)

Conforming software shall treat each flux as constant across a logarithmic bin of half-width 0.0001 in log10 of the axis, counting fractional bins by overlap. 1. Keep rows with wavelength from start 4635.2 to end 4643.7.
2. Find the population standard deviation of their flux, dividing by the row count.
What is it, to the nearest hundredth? 0.03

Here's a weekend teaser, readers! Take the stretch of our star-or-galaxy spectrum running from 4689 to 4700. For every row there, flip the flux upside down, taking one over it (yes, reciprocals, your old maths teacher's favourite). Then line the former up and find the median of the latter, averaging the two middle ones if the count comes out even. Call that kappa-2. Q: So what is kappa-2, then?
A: 0.265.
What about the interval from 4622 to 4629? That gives 0.278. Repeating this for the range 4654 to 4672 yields 0.270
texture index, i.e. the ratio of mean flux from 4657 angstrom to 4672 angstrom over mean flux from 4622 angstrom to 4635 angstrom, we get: 1.01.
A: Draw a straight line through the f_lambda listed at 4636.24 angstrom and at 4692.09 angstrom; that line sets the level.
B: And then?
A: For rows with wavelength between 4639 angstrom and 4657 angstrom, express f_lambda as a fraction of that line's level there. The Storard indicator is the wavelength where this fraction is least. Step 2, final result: 4655.50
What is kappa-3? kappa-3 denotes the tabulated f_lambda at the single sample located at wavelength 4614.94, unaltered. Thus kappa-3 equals 4.03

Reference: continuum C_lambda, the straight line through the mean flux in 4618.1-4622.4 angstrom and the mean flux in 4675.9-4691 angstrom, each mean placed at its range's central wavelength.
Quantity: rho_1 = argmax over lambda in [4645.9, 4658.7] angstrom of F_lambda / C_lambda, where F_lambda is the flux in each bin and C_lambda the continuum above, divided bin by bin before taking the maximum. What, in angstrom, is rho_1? 4651.21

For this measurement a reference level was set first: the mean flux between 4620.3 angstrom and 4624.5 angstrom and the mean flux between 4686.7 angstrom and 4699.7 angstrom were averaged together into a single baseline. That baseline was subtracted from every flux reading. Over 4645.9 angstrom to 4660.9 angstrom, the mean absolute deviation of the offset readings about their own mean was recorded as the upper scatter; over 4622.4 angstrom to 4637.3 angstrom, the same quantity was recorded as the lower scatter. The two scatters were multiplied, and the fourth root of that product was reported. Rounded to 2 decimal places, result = 0.30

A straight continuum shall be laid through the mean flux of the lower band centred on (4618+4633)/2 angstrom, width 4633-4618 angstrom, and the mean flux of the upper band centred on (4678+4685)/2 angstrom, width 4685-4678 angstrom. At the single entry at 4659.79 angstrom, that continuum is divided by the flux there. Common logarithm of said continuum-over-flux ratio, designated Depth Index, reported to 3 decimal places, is -0.007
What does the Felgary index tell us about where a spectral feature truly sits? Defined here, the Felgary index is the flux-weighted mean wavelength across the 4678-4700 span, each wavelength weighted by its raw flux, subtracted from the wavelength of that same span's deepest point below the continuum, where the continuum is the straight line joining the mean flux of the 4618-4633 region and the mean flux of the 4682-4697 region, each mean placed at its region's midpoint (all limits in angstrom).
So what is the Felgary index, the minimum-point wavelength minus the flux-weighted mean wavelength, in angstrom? -3.2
